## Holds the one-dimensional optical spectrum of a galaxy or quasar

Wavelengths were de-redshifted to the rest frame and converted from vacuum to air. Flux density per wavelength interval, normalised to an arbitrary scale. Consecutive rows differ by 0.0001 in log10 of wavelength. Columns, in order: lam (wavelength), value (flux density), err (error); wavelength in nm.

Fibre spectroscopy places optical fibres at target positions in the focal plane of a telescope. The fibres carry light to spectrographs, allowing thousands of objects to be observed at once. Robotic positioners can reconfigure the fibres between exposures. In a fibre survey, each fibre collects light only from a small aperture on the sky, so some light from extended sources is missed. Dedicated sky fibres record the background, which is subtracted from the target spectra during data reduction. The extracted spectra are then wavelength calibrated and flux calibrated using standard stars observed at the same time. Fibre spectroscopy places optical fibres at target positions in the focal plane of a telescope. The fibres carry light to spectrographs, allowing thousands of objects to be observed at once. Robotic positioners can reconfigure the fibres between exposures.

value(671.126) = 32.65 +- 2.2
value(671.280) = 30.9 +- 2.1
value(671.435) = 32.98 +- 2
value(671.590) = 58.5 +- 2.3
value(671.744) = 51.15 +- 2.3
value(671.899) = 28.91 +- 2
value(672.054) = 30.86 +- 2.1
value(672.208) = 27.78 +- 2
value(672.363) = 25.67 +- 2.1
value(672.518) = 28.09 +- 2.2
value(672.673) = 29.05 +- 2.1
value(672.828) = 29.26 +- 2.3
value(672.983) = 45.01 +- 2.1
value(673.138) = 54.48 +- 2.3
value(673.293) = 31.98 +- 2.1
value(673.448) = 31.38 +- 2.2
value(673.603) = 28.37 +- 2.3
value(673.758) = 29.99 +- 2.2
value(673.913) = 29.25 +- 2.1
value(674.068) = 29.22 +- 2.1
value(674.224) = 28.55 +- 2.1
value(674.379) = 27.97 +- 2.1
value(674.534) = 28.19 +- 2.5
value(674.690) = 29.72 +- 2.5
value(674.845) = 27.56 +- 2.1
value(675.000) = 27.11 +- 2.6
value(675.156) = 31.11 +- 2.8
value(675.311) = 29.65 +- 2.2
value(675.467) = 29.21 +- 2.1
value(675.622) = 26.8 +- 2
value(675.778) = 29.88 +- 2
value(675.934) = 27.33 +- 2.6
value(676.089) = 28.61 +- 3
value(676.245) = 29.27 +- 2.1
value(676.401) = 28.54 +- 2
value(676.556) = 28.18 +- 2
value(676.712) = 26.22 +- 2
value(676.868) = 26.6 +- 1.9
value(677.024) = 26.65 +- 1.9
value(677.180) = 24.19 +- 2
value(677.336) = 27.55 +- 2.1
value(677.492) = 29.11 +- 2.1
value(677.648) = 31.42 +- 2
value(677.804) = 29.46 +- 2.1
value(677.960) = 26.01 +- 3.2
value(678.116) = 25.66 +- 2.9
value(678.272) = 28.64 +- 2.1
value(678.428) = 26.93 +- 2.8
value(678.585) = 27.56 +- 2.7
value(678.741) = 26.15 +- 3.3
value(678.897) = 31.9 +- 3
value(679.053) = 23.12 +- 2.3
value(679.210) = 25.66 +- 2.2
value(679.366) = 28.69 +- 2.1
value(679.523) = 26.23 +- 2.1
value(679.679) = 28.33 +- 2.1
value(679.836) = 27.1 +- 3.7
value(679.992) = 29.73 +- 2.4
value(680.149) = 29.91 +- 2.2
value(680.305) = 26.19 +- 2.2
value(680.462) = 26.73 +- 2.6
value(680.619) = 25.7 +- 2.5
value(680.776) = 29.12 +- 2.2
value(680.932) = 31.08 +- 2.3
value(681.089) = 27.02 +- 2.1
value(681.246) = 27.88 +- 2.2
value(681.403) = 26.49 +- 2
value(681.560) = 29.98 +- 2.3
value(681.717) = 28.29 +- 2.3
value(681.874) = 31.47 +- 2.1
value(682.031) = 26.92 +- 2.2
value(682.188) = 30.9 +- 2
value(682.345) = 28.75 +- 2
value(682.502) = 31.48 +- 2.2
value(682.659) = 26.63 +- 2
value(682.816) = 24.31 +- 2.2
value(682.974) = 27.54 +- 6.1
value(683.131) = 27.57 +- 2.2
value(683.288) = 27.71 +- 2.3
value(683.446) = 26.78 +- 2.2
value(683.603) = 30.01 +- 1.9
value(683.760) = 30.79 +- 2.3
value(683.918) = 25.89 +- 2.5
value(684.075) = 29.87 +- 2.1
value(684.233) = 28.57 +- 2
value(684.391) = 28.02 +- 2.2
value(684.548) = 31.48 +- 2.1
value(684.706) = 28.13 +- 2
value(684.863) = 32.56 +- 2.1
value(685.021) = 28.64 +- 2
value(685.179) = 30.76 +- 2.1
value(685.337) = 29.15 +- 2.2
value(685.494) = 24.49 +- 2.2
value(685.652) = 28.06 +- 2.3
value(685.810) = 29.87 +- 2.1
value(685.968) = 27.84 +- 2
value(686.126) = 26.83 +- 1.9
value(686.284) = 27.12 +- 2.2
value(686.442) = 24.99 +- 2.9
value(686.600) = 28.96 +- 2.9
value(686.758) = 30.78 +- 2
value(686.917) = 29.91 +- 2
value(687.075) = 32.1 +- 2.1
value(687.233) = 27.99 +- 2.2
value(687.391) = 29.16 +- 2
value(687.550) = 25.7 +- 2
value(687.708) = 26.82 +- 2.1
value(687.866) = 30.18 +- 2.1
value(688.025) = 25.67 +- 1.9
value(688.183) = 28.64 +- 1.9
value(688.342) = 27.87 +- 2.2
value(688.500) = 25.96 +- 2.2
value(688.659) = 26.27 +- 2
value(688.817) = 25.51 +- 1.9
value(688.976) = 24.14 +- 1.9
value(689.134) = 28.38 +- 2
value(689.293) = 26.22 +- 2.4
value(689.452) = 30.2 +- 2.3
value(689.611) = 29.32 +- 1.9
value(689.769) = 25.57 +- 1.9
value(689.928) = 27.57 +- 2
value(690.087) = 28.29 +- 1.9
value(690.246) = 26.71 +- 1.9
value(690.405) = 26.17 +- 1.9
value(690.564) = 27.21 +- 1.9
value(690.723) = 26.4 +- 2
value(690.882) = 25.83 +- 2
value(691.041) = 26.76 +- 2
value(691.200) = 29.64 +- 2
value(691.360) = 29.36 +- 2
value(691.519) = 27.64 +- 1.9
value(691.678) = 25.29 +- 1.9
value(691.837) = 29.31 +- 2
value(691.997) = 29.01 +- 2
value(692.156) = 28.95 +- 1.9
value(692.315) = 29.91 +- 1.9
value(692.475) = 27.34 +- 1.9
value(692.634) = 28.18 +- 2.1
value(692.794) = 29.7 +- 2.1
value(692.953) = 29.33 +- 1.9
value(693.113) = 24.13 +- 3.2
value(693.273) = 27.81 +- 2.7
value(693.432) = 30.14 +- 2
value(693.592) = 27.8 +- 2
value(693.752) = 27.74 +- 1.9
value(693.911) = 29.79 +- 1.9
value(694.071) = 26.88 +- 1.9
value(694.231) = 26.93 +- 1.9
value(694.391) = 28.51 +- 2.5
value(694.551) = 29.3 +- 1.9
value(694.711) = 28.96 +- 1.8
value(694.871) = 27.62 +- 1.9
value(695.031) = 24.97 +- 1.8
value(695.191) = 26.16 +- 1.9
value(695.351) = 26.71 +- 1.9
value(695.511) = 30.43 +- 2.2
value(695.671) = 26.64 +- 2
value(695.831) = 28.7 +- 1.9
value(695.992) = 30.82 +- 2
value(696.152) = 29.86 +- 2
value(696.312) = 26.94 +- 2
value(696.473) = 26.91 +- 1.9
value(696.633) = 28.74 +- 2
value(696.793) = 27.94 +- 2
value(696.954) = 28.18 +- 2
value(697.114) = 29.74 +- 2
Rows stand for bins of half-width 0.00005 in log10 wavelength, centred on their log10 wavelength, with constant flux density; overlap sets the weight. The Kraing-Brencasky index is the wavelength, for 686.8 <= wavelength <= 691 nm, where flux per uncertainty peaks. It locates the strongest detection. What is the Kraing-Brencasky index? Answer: 689.611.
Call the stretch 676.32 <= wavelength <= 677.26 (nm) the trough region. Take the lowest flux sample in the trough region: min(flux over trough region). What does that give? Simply 24.19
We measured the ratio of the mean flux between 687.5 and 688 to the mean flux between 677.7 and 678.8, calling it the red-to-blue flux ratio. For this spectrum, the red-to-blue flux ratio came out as 1.01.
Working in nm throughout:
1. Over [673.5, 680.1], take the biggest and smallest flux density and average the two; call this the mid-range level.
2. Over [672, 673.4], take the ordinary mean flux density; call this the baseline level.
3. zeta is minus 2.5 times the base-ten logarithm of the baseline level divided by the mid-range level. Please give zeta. -0.22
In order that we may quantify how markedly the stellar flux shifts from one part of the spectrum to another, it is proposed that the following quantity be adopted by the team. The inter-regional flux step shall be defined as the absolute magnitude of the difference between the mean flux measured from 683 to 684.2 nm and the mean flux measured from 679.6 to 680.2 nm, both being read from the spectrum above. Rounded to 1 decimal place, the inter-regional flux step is 0.4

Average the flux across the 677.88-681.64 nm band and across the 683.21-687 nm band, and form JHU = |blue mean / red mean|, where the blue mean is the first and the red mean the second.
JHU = 0.96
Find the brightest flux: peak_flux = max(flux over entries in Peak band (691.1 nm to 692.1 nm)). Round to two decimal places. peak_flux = 29.64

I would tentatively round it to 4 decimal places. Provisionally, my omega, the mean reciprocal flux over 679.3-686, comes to 0.0353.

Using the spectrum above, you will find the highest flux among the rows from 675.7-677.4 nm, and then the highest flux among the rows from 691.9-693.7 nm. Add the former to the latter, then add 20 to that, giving 80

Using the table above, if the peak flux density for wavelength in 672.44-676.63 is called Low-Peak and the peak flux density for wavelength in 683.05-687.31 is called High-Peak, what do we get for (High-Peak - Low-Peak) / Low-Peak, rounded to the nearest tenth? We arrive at -0.4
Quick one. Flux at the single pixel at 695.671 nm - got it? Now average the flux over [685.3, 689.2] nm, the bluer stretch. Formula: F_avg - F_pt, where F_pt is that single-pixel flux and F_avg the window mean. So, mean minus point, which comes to 1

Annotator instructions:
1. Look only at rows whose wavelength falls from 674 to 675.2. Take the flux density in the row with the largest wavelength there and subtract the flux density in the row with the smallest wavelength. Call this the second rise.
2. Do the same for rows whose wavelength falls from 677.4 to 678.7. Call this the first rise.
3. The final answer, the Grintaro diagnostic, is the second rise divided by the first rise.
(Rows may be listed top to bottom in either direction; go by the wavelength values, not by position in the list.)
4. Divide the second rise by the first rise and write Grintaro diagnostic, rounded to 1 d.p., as -1.2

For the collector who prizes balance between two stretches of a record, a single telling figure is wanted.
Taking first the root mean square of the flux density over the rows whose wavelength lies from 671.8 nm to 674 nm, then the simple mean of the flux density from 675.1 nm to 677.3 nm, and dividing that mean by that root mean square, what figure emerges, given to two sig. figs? 0.85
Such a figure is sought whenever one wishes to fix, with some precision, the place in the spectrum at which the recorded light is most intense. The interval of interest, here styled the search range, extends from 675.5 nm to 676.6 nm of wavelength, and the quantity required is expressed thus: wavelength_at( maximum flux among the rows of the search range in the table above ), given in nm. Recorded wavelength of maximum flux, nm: 675.778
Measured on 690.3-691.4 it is 691.200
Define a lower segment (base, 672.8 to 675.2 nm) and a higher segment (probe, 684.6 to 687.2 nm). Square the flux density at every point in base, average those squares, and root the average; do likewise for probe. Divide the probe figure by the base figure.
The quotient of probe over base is 0.88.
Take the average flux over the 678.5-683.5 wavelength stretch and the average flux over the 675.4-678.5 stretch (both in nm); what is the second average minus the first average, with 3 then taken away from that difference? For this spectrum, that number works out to -3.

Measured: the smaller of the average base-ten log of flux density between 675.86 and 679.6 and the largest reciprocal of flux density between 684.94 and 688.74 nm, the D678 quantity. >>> 0.0408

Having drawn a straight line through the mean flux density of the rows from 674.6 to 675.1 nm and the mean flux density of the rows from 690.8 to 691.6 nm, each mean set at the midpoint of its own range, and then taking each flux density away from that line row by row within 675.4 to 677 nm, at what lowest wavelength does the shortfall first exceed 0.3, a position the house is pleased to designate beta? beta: 675.622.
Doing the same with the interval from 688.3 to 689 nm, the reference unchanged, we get 688.500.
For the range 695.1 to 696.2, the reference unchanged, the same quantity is 695.191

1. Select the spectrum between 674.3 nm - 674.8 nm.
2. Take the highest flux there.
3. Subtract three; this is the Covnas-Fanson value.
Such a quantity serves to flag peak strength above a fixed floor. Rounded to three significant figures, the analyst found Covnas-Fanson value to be 26.7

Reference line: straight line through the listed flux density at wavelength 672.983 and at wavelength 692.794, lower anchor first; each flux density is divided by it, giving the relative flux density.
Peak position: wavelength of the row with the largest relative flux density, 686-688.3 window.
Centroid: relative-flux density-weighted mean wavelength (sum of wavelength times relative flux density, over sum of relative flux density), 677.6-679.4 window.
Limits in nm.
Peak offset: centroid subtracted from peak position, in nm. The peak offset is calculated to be 8.58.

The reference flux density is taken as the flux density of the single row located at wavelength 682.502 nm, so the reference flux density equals 31.48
